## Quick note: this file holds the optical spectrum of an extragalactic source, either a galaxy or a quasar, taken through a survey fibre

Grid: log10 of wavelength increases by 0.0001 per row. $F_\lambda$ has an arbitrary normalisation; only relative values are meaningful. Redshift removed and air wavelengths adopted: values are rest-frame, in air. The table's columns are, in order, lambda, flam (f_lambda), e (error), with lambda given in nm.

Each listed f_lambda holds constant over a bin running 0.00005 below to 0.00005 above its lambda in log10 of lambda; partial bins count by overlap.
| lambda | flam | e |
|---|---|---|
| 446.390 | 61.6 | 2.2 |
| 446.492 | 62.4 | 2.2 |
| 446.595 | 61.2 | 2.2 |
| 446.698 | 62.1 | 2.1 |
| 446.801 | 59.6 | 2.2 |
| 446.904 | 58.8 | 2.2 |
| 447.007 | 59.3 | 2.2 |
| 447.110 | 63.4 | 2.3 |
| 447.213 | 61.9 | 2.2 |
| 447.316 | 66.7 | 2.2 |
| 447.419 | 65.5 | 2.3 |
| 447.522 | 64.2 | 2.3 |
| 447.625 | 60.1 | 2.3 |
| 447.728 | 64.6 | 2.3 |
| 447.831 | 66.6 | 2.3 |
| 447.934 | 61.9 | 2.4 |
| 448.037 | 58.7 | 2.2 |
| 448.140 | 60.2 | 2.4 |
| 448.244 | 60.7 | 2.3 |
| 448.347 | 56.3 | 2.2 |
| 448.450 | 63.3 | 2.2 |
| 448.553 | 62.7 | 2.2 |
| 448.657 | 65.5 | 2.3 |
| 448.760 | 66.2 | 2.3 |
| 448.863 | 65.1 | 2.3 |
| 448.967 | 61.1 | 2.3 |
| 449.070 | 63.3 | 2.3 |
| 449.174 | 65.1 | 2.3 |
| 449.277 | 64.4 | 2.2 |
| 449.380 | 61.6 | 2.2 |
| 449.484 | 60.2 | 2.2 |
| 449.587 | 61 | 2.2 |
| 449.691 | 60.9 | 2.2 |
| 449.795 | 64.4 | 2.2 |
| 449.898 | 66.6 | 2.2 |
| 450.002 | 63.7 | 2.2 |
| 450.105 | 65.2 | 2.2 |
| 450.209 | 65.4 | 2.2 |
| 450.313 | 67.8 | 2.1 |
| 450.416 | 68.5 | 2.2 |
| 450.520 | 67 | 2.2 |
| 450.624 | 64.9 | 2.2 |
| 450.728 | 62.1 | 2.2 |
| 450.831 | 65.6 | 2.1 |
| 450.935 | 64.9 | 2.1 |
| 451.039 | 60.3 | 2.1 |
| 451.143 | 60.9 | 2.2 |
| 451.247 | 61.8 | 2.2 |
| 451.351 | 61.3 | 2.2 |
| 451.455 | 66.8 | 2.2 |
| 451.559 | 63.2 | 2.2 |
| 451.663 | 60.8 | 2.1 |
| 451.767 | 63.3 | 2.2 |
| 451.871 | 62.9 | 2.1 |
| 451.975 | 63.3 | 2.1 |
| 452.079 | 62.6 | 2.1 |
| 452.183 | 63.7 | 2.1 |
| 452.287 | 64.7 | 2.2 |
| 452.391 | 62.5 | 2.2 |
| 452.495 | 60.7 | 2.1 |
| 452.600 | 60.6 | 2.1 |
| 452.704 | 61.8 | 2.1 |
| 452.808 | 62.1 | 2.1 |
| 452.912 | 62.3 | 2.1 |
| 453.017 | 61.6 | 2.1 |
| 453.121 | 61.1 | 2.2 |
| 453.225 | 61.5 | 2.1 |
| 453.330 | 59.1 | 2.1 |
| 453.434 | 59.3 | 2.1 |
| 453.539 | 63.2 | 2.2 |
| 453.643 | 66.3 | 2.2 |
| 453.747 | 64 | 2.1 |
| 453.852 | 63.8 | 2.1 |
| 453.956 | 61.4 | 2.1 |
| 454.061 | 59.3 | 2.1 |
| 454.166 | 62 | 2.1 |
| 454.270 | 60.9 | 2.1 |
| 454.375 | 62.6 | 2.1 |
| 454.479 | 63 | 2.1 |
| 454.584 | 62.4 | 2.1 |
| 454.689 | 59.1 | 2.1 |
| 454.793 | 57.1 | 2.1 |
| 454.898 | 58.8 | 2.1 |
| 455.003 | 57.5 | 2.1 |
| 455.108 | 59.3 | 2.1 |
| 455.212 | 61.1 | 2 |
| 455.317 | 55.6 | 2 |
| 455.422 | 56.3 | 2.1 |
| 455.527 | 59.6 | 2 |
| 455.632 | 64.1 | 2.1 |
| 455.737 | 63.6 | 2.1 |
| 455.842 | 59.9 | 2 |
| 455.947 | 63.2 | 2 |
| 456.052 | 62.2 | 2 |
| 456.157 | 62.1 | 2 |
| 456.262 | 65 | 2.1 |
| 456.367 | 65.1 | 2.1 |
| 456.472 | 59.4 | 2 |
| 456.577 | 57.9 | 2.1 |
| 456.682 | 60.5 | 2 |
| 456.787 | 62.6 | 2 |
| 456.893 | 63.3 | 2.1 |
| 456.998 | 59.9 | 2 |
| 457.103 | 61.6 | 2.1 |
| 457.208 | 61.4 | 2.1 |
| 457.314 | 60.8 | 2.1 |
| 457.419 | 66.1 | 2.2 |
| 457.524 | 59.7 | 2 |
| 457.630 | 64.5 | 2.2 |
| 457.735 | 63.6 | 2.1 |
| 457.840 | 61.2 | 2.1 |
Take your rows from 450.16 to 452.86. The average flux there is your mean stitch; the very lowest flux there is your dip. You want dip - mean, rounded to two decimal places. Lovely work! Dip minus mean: -3.14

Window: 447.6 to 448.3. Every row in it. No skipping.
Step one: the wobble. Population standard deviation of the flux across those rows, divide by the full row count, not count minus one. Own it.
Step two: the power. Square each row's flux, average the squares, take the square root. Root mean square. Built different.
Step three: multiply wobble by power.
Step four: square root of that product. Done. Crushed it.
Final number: 12.7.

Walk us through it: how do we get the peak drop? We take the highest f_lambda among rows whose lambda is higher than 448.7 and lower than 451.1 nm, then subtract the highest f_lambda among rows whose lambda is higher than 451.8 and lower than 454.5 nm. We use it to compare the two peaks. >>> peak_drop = 2.2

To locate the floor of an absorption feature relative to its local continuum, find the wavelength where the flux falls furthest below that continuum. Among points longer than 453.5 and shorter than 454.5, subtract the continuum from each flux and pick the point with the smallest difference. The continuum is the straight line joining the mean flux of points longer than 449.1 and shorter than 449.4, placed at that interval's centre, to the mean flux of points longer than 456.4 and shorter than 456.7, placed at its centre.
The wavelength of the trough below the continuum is 454.061 nm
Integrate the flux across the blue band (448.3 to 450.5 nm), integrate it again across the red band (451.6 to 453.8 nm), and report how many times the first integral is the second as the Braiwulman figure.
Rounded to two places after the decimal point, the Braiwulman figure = 1.02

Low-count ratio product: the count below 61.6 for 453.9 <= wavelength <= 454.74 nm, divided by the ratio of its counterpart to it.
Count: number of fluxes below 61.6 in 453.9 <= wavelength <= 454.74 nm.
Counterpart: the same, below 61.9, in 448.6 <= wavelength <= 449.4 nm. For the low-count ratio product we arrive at 8.0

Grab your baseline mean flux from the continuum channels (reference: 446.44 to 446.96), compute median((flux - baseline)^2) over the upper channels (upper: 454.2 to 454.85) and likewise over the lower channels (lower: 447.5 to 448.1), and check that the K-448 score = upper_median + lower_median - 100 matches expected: -89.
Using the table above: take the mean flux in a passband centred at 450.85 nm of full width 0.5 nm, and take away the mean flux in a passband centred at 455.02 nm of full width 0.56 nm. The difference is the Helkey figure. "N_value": 4.8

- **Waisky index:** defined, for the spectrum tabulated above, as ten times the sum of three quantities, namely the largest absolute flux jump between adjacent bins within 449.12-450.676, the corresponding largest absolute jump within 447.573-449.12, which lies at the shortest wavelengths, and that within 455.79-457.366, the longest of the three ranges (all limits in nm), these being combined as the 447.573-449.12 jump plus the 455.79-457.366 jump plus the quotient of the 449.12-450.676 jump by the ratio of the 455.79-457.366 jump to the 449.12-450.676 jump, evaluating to 148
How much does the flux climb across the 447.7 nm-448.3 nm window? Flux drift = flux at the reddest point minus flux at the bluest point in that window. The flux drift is -3.9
